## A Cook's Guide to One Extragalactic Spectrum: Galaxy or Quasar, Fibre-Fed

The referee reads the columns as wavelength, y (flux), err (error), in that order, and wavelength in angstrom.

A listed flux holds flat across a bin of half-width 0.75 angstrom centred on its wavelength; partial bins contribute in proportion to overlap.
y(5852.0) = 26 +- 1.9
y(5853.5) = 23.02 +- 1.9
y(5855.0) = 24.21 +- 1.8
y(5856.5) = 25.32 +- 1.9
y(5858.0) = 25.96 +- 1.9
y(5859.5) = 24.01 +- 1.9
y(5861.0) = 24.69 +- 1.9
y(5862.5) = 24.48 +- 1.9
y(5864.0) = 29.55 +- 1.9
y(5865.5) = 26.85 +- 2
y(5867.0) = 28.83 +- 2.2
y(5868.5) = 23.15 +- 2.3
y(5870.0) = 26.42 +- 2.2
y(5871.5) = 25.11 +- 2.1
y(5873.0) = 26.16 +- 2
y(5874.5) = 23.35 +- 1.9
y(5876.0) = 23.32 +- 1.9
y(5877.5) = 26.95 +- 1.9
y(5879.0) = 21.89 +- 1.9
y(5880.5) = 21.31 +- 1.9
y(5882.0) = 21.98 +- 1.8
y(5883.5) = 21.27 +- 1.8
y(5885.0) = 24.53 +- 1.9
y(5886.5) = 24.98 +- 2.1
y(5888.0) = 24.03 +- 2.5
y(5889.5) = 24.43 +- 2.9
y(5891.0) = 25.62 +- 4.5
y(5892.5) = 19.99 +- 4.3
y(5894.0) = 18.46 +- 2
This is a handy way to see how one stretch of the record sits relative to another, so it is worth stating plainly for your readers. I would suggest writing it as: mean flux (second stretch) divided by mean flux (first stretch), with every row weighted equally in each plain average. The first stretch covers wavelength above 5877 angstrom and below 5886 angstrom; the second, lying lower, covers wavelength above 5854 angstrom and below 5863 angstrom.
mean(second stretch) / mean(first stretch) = 1.08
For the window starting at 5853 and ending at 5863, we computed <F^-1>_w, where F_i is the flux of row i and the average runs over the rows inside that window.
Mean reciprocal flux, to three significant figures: 0.0408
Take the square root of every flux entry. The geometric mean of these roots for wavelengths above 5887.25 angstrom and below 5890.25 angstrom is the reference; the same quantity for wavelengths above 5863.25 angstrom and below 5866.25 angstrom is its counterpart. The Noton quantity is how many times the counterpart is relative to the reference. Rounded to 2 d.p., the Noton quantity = 1.08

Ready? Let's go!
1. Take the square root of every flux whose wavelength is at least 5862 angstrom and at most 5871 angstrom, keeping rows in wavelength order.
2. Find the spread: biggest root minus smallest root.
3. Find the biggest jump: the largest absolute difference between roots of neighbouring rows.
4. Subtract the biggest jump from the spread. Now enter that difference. 0.067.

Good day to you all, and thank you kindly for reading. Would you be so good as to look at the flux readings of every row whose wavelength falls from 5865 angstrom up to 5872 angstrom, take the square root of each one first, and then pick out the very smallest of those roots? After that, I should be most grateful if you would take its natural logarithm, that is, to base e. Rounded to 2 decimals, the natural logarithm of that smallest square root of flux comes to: 1.57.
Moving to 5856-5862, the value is 1.59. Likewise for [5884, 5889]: 1.59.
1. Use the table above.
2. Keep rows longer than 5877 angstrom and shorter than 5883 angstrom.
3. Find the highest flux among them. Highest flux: 26.95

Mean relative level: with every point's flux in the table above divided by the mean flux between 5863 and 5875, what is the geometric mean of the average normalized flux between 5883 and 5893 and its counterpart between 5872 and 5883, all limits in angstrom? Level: 0.90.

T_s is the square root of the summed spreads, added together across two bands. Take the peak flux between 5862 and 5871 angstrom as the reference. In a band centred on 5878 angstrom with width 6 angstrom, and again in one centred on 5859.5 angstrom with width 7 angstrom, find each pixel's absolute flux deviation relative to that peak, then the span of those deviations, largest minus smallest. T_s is 2.75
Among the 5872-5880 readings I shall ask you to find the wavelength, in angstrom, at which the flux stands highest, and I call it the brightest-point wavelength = 5877.5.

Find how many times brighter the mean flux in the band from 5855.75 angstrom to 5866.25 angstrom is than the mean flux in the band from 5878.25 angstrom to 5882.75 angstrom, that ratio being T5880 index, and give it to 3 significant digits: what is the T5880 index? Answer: 1.19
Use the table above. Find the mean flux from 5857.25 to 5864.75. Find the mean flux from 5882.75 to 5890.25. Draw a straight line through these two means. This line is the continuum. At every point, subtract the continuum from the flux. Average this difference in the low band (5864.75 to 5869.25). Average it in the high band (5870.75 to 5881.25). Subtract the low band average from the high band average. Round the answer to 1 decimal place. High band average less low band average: -1.6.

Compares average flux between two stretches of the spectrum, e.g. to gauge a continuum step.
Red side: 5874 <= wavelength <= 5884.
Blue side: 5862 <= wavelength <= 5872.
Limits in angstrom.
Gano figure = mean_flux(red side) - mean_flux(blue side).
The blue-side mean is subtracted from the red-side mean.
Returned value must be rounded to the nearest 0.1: -3.5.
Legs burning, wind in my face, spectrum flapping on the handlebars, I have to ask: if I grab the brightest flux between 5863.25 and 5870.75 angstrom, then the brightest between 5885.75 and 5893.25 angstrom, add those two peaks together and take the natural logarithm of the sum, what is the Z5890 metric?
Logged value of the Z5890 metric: 4.010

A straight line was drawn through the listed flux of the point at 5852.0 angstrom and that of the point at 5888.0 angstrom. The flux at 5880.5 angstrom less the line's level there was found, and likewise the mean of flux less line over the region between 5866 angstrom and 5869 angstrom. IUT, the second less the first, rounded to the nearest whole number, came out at 4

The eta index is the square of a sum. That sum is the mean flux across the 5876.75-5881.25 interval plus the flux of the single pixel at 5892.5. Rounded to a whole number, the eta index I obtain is 1881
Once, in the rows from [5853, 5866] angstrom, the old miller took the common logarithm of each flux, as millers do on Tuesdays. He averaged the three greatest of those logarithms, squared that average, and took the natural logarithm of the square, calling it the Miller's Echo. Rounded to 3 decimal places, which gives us 0.726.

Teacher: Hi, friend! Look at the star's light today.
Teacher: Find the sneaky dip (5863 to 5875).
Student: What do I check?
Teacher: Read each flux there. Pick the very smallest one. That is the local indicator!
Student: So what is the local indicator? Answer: 23.15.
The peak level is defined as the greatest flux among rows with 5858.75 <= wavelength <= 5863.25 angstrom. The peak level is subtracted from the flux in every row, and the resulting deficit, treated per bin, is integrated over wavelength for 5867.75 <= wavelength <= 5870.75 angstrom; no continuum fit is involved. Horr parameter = 0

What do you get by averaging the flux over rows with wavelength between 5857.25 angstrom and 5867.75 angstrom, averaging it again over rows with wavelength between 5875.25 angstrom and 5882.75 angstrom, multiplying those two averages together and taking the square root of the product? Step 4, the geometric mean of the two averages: 24.66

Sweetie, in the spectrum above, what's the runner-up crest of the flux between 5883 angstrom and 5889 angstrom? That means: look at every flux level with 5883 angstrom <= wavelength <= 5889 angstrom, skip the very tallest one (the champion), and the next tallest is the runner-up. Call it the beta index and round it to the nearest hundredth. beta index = 24.53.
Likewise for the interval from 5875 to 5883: 23.32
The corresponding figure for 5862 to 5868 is 28.83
